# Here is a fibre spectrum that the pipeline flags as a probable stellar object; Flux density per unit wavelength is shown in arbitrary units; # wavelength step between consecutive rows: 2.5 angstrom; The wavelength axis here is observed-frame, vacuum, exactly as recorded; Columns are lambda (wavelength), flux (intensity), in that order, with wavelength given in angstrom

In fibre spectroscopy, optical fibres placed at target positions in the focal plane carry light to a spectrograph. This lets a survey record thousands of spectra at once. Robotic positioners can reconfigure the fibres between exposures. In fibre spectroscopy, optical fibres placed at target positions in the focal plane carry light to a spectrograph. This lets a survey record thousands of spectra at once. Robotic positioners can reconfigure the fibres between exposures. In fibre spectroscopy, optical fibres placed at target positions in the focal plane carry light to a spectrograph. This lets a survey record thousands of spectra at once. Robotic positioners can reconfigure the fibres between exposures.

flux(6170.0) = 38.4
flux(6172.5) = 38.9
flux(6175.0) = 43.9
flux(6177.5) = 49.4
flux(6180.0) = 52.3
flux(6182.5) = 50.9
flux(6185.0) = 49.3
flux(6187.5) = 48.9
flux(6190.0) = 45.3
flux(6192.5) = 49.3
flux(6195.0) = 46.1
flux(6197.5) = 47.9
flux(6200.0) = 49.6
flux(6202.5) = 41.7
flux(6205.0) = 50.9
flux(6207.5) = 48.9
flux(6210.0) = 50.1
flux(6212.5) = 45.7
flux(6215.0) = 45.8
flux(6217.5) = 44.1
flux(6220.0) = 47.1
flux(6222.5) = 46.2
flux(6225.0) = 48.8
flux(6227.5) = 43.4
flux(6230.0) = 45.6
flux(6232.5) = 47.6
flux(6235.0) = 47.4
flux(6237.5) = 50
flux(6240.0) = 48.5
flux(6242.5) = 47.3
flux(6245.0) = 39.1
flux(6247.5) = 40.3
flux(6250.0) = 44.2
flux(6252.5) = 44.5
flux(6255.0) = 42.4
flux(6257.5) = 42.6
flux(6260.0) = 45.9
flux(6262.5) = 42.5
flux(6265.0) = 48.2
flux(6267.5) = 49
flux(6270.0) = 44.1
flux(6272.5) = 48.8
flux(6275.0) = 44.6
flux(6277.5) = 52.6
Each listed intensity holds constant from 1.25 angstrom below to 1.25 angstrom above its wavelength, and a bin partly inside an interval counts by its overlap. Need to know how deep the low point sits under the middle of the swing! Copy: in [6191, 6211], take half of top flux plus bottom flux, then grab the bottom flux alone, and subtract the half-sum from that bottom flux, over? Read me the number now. -4.6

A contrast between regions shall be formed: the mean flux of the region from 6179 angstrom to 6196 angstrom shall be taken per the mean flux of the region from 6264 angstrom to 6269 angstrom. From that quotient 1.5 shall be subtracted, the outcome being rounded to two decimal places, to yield -0.49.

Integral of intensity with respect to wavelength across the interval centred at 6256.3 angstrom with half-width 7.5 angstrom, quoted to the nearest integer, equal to 655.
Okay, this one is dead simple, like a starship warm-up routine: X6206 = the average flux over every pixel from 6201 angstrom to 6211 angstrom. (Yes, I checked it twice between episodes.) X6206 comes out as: 47.9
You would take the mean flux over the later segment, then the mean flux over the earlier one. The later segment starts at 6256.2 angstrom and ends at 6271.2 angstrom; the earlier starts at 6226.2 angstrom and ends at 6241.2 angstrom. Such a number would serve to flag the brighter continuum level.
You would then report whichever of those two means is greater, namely 47.08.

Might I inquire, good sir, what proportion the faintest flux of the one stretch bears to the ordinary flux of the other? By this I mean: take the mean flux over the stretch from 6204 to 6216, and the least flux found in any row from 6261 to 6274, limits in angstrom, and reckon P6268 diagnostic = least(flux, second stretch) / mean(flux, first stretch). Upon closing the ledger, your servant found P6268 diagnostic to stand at 0.88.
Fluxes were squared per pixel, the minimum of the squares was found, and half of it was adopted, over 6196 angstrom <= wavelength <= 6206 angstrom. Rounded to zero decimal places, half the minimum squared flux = 869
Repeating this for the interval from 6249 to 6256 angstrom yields 899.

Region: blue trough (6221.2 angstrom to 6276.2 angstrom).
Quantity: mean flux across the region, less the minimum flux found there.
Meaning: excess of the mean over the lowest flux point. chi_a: 6.4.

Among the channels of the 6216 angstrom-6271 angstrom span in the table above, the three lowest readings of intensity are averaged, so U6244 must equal 40.6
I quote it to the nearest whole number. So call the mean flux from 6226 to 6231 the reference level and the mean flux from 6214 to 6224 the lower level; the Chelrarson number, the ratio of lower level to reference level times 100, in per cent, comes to 103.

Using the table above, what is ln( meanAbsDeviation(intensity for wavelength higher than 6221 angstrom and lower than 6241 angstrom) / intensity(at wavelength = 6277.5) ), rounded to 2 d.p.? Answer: -3.50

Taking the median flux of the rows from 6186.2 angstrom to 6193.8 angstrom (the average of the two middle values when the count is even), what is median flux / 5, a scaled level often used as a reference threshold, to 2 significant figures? 9.8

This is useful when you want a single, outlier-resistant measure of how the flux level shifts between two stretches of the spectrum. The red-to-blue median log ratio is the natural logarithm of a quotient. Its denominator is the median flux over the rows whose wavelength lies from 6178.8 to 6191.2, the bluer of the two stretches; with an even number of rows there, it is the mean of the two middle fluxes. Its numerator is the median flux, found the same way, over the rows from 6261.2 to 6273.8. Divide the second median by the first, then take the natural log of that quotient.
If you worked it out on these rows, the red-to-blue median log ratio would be -0.023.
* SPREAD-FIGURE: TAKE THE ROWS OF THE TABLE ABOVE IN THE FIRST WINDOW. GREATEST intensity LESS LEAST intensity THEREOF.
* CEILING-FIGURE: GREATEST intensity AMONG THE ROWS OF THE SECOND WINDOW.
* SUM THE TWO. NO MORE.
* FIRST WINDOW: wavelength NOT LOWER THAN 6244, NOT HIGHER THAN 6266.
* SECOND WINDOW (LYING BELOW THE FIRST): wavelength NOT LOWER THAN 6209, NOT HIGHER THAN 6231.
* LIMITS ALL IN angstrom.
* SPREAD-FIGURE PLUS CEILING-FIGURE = 59.2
